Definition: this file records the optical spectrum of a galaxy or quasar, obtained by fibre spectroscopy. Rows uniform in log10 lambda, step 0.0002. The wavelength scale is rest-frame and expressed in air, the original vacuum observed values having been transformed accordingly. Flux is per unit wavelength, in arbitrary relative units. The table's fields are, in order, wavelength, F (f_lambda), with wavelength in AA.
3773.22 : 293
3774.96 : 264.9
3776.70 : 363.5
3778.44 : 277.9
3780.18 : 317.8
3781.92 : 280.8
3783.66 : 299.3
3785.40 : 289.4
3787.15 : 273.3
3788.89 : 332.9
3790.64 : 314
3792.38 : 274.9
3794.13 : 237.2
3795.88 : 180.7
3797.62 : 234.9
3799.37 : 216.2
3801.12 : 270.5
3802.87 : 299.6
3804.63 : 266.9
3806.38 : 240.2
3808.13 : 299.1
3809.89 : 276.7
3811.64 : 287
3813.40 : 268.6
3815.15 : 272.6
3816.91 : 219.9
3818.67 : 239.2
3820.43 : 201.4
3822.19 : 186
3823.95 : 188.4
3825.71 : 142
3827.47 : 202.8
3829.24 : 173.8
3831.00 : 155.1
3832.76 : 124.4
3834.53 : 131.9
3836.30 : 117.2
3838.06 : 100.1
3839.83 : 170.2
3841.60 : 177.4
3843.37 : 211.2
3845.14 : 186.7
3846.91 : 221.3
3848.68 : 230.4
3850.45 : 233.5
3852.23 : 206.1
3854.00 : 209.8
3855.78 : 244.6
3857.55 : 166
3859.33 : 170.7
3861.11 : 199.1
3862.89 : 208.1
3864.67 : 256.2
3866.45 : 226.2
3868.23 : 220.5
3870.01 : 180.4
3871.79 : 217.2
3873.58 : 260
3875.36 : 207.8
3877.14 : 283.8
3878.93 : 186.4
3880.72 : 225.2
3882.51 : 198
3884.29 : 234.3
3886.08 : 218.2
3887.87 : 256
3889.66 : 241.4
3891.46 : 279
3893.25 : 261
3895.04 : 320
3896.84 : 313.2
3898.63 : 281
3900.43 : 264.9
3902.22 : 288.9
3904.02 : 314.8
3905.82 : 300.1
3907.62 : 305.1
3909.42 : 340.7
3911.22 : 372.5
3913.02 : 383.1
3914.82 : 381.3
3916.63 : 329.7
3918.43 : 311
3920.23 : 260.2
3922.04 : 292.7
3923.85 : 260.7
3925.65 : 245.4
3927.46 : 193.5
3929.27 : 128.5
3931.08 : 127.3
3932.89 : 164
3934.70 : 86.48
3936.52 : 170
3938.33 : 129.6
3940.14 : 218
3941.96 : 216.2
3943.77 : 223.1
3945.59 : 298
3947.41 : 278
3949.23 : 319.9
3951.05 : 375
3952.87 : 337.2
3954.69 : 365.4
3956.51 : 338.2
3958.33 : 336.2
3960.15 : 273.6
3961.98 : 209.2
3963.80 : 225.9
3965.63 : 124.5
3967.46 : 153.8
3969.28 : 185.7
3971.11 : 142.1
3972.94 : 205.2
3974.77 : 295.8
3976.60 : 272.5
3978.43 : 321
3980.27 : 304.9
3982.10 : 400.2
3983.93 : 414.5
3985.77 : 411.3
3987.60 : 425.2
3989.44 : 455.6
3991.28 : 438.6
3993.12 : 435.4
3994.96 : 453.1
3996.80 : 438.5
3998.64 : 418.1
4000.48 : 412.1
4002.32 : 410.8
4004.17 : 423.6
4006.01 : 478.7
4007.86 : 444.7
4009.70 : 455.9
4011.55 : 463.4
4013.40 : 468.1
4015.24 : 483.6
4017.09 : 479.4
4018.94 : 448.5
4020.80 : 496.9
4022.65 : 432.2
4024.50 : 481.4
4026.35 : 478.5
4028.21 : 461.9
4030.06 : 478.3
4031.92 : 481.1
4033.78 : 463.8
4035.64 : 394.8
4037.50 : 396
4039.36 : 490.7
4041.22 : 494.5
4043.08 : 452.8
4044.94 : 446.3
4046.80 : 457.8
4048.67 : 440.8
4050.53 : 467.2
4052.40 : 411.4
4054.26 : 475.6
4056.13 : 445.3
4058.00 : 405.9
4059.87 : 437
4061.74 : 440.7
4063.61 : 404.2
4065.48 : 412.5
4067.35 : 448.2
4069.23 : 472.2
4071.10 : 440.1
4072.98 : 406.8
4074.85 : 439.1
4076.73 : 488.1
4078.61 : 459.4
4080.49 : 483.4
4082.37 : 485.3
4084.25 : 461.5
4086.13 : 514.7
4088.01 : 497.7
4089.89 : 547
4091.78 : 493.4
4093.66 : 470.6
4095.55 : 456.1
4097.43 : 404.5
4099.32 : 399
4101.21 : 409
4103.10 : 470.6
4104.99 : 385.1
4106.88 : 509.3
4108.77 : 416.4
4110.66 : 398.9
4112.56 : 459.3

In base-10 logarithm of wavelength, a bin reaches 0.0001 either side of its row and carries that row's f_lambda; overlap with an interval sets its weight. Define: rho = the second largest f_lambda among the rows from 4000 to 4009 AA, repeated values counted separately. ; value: 444.7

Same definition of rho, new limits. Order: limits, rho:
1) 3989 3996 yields 453.1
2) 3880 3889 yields 234.3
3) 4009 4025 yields 483.6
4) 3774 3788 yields 317.8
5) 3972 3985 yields 400.2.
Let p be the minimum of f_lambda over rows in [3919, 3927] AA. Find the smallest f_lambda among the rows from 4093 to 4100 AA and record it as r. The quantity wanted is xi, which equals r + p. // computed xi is 644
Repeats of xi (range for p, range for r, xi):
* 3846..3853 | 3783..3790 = 479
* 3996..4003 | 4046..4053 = 822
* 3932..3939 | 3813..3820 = 306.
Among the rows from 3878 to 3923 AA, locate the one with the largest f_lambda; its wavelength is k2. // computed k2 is 3913.02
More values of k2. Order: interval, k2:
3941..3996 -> 3989.44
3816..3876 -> 3873.58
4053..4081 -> 4076.73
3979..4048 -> 4020.80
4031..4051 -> 4041.22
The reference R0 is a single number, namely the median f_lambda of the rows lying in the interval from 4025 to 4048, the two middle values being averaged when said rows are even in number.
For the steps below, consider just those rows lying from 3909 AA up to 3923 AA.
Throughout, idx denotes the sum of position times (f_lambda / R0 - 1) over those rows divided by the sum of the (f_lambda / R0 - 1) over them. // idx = 3916.7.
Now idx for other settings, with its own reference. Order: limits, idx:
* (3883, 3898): 3889.9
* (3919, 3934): 3927.4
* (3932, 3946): 3938.5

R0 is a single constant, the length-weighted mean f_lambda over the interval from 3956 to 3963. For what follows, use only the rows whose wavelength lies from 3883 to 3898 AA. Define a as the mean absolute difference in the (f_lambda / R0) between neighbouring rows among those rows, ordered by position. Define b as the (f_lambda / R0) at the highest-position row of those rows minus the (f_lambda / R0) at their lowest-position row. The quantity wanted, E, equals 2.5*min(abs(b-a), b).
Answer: 0.5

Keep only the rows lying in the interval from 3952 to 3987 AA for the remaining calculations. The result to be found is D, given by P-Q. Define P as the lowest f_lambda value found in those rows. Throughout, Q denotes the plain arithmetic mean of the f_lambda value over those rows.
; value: -155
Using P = 124.5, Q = 280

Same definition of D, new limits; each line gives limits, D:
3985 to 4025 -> -37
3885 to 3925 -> -81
